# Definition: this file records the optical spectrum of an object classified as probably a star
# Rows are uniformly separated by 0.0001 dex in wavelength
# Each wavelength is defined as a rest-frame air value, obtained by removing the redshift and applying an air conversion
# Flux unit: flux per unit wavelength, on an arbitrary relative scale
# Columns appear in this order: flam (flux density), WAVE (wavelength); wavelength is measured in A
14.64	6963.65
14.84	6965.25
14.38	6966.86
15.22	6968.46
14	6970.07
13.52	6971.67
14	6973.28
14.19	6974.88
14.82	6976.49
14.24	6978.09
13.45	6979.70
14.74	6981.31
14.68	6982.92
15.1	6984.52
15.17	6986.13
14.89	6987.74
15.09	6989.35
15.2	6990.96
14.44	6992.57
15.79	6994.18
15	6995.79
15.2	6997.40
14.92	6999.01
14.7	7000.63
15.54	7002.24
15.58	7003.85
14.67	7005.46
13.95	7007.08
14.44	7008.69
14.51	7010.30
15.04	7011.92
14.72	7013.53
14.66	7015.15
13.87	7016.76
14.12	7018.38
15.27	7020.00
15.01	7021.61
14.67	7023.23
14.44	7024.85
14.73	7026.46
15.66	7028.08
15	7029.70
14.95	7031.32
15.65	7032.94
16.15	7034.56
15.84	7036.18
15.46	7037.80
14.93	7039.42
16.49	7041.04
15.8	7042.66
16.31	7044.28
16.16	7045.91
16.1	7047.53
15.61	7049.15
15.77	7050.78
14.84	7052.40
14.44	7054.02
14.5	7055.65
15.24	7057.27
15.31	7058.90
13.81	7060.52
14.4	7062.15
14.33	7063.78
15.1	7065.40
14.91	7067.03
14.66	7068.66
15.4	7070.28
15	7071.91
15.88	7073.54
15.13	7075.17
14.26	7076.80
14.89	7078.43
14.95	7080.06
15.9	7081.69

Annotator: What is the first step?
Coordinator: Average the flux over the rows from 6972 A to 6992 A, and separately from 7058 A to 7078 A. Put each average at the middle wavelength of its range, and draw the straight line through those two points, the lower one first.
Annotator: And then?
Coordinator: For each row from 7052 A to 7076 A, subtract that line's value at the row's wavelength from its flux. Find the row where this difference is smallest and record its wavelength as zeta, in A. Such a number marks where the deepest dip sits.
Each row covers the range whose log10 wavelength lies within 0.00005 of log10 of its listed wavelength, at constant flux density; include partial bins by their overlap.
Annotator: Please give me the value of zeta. 7060.52 A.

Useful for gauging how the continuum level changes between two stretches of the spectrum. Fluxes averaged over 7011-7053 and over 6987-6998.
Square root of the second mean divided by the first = 0.99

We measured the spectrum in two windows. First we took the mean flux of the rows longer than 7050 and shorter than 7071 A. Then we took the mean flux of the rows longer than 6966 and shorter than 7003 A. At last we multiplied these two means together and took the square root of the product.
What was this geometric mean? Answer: 14.77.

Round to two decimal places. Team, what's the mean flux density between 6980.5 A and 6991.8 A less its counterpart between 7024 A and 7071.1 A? -0.26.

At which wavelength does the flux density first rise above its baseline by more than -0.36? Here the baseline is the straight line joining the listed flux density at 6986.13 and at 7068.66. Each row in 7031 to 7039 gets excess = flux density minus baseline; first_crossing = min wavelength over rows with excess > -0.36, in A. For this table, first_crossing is 7031.32 A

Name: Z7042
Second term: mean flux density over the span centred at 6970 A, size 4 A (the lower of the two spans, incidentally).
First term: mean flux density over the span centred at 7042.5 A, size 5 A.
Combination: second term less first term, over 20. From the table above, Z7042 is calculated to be -0.10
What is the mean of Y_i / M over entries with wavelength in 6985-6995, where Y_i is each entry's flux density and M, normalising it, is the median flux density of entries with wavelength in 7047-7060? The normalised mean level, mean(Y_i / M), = 0.99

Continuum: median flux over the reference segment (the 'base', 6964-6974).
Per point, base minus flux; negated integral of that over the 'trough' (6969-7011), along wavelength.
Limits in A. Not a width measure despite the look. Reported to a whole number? 21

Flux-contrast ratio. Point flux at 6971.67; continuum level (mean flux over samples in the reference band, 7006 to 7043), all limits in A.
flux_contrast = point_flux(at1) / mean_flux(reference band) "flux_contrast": 0.90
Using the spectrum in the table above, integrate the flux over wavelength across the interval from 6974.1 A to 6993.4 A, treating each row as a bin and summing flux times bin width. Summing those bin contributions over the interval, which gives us 283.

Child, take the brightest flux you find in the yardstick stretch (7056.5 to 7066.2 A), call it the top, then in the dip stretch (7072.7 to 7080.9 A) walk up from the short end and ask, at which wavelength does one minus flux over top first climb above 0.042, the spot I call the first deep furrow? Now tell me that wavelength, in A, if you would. 7076.80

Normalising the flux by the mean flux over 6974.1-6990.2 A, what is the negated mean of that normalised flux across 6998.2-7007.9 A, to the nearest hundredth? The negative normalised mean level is -1.02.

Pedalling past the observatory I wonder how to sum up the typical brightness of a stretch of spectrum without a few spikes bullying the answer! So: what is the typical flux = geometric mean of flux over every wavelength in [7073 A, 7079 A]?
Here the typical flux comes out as 15.0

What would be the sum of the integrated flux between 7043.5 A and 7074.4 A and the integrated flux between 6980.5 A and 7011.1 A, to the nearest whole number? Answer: 925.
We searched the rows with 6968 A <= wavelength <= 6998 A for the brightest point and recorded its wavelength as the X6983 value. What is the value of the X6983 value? 6994.18 A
